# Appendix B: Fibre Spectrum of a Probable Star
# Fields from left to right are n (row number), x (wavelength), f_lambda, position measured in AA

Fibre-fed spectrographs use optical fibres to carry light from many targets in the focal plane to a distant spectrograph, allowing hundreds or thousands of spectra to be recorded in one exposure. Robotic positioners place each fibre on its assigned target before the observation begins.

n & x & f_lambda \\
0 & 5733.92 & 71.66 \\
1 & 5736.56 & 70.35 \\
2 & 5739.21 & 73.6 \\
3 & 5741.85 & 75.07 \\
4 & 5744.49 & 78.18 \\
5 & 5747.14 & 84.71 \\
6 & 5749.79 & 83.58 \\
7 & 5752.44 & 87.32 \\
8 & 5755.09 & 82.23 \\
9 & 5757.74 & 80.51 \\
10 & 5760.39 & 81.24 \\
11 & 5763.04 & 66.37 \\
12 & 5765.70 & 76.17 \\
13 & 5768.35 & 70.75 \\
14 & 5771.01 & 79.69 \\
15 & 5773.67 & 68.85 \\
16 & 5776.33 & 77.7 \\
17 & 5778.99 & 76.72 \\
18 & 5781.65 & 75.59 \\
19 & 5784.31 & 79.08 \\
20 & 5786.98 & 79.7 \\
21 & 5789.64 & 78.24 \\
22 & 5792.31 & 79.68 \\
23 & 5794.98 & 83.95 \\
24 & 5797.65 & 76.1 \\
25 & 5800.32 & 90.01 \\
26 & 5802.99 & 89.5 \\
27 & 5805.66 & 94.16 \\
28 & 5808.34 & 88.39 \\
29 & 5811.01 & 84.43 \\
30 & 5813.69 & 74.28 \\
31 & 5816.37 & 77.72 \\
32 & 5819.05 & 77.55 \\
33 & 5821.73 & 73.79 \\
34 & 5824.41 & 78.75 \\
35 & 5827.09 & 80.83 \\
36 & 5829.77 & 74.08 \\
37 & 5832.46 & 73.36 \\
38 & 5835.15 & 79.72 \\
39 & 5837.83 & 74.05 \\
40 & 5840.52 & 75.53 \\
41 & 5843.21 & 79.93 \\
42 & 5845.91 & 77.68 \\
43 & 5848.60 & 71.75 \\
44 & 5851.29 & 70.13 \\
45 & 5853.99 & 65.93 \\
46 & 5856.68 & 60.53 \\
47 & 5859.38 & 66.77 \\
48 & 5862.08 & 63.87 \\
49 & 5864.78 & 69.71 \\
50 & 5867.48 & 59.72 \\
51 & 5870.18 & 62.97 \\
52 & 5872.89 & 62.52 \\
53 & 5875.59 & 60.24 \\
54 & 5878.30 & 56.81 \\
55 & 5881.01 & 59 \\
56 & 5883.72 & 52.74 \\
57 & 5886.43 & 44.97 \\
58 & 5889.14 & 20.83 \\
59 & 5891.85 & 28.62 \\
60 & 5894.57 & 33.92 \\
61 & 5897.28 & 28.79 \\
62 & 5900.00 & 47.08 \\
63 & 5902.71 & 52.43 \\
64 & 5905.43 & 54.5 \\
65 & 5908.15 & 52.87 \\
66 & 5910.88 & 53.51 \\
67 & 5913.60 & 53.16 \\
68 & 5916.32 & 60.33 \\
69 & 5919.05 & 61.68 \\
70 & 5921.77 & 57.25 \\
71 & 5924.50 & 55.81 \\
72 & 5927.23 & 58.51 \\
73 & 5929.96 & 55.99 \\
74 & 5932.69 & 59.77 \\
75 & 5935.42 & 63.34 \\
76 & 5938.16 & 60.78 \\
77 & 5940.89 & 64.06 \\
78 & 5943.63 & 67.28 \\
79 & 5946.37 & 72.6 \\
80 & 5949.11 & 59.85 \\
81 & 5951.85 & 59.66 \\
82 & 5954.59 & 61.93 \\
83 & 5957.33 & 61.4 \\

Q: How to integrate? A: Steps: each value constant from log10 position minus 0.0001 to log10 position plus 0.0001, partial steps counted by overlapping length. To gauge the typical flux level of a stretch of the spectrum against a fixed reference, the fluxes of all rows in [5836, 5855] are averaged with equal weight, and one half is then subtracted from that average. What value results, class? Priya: 73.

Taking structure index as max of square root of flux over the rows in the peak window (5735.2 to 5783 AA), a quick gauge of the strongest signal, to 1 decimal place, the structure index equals 9.3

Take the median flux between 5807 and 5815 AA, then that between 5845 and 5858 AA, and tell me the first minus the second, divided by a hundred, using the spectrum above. 0.14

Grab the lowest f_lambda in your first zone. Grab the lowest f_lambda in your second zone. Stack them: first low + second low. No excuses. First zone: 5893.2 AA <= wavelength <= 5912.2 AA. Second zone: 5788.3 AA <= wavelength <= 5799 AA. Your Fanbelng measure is 105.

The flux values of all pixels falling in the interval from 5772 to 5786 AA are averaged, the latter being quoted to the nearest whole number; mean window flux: 76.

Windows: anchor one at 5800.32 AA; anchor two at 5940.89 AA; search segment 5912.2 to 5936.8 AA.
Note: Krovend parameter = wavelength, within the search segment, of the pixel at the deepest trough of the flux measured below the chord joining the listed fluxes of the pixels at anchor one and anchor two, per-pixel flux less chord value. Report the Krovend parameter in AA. 5913.60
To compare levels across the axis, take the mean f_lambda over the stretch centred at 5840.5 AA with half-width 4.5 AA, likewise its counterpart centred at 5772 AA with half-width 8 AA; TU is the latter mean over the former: 1.0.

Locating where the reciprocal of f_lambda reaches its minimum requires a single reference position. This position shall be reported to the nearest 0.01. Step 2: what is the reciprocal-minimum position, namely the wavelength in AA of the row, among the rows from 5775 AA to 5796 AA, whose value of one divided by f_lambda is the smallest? 5794.98 AA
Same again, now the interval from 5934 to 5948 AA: 5946.37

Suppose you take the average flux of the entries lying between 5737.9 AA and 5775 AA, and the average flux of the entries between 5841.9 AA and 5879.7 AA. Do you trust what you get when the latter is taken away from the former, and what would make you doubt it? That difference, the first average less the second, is 11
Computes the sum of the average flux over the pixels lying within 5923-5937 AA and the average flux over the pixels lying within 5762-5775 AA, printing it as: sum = 131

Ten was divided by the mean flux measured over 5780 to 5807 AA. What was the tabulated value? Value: 0.121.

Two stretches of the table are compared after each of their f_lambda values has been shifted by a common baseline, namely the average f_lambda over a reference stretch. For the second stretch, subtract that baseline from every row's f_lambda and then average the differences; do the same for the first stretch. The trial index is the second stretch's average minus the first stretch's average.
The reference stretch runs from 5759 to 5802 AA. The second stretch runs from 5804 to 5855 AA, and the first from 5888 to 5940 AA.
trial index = 27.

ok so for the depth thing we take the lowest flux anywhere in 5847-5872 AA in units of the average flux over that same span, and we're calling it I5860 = 0.91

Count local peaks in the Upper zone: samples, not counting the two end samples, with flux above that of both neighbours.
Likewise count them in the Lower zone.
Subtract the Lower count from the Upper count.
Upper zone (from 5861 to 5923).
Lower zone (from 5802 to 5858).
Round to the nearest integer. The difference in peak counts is 2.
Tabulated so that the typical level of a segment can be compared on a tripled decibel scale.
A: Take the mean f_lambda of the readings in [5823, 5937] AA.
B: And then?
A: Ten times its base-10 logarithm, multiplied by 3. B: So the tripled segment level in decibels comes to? 53.3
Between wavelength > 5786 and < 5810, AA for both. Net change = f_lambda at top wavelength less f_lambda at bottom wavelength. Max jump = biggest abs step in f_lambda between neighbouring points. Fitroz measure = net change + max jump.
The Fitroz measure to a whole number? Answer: 23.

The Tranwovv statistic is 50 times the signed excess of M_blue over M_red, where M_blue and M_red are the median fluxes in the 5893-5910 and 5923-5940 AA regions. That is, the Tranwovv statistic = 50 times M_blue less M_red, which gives -469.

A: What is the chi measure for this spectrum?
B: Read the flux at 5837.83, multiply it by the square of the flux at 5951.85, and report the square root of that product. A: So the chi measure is 513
